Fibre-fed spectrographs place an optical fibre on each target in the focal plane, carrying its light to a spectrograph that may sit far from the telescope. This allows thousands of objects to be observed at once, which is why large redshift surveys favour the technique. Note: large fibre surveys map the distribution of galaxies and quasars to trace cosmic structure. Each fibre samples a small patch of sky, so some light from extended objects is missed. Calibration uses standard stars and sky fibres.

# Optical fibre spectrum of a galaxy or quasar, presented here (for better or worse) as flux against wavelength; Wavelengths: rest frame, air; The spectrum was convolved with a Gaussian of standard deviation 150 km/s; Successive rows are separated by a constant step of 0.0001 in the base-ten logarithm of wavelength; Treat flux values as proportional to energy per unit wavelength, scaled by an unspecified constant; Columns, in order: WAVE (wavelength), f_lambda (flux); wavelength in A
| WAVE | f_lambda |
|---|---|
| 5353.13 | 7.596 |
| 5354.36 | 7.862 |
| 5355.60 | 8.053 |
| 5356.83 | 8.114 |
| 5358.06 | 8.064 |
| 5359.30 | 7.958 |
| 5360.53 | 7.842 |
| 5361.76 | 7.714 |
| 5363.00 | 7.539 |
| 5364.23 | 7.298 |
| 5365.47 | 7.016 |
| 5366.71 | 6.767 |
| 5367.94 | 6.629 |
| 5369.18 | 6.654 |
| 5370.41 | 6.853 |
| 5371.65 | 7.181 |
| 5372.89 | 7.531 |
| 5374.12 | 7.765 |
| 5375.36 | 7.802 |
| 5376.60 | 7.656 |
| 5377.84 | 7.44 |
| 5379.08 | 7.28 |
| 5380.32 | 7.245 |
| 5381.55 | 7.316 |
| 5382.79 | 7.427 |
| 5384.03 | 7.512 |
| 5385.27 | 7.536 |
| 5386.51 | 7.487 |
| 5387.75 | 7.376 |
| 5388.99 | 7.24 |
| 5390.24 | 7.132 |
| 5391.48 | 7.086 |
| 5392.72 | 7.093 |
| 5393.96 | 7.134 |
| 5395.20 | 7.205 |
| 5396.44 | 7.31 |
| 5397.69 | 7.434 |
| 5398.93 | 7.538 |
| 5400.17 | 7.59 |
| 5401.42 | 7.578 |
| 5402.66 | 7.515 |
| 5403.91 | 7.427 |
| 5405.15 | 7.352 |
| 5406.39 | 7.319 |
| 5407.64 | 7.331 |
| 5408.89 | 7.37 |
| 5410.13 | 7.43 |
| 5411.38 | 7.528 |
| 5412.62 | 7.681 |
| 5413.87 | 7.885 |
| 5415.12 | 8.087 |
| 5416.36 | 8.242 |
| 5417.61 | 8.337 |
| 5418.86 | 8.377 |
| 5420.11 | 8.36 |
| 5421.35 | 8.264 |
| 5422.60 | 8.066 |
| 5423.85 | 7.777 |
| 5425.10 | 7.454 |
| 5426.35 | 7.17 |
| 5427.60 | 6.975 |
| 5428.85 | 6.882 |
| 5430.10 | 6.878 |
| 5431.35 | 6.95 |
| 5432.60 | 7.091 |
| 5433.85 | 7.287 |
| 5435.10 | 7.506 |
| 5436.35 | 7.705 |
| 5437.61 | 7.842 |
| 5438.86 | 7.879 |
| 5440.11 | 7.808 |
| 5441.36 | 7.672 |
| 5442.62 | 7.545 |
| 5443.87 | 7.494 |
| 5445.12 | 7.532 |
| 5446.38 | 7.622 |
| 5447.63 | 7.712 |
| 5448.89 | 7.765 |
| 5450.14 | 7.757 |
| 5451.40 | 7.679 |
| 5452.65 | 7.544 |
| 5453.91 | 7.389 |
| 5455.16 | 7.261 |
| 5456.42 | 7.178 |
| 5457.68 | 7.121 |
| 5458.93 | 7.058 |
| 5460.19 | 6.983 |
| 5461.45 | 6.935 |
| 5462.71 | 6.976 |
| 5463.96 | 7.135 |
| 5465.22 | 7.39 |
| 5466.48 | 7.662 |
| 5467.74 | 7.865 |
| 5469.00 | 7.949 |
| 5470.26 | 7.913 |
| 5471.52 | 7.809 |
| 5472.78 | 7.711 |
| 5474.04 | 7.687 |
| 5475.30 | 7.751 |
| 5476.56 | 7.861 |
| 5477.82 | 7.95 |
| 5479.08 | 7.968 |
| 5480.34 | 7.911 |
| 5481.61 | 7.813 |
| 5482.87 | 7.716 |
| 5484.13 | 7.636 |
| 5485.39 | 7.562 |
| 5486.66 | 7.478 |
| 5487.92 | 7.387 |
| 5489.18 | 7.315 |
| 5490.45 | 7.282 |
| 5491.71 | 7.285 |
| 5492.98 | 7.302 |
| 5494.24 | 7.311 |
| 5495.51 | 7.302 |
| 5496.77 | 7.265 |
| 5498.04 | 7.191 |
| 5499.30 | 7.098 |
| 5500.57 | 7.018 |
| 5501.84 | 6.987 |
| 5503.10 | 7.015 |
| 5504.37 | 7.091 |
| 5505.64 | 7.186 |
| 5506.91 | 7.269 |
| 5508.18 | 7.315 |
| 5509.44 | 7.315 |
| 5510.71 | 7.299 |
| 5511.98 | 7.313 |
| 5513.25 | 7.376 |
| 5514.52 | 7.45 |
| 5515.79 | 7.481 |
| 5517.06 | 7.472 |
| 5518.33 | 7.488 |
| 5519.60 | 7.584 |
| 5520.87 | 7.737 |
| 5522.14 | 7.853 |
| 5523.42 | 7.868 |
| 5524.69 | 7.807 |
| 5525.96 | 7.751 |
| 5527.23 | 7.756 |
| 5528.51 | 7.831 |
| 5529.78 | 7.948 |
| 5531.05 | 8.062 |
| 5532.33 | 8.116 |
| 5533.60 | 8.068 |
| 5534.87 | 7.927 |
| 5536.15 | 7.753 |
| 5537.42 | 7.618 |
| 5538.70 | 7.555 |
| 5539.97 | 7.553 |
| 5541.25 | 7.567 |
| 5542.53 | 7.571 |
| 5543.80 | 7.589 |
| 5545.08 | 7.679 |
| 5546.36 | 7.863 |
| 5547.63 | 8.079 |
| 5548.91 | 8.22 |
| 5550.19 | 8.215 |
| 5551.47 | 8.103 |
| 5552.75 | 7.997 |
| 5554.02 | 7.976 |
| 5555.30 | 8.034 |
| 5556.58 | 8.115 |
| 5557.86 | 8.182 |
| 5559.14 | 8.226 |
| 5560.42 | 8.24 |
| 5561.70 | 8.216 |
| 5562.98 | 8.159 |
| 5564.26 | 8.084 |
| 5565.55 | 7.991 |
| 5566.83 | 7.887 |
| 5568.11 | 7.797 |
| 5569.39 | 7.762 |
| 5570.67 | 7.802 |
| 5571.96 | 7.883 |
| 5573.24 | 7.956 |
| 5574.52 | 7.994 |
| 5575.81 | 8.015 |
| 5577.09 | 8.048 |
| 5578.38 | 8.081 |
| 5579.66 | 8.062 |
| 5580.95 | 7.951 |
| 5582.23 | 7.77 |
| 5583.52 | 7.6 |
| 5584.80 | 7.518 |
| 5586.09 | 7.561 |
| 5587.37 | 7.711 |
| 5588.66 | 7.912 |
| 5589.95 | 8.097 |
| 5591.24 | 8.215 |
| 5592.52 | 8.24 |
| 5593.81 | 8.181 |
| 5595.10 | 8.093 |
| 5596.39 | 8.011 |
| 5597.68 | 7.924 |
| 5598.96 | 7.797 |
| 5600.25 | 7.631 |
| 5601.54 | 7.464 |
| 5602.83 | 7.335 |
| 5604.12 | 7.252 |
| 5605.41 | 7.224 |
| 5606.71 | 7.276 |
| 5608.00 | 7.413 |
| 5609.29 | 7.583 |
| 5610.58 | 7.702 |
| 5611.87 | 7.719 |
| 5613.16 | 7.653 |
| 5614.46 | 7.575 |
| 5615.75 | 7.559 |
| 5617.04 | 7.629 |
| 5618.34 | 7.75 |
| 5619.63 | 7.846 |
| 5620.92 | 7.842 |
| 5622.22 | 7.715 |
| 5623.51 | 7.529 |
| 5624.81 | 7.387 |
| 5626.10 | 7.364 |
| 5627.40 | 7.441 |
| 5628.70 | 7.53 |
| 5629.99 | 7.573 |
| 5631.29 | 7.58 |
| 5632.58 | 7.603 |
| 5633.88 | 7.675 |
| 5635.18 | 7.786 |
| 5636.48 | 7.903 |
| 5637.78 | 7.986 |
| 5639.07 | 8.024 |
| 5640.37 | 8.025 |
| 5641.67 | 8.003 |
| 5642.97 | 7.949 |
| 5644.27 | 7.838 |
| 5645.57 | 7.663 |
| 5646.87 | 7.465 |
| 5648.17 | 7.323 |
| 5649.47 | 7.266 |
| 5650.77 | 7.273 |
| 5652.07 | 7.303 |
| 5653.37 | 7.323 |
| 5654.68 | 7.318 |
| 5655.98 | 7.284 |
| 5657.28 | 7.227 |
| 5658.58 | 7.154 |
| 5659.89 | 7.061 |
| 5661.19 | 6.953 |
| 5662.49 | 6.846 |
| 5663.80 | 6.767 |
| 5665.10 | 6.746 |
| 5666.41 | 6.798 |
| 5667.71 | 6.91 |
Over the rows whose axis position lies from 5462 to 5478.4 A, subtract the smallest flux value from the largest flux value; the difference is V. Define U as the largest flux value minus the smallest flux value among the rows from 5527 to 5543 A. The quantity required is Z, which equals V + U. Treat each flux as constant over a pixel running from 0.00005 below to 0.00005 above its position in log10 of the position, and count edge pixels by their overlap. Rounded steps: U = 0.6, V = 1.0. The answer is 1.5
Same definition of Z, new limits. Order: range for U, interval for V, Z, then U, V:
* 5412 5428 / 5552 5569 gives 1.8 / 1.4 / 0.4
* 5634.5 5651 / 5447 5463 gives 1.6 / 0.8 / 0.8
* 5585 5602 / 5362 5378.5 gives 1.9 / 0.8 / 1.2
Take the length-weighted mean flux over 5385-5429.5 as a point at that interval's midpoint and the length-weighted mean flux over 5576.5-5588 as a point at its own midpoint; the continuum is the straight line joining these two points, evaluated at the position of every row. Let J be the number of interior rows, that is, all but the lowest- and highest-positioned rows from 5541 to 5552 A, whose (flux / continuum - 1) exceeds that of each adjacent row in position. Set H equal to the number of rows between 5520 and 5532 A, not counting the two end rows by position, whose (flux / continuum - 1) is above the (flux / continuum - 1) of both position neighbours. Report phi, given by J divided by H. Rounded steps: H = 1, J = 1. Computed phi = 1.00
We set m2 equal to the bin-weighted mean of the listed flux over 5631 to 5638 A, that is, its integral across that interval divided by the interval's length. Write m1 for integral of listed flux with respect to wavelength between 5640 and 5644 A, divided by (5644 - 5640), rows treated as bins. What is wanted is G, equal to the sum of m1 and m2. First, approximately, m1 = 7.97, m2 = 7.75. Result 15.7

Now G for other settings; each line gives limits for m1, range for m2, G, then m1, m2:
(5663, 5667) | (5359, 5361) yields 14.7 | 6.76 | 7.91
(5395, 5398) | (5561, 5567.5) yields 15.4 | 7.31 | 8.06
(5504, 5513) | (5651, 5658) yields 14.6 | 7.26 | 7.29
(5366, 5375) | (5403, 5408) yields 14.4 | 7.08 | 7.37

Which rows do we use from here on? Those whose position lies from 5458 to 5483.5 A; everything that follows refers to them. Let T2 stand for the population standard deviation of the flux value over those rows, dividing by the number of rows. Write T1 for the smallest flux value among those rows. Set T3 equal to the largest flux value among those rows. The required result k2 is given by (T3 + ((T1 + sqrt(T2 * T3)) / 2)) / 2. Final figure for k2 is 6.14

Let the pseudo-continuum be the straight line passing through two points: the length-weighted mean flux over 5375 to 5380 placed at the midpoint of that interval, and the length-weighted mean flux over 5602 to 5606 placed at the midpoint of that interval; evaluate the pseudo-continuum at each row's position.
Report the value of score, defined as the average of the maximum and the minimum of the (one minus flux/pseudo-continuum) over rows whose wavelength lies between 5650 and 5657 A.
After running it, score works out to -0.009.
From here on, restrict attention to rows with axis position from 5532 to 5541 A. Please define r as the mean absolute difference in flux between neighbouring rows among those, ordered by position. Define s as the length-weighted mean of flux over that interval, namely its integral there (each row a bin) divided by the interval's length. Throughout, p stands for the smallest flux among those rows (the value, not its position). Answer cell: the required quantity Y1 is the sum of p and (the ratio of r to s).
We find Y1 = 7.6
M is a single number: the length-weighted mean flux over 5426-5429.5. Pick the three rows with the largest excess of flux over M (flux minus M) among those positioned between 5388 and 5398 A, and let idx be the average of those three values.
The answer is 0.3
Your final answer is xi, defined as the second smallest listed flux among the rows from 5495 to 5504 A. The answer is 7.015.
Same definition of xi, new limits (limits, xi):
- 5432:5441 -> 7.287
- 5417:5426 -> 7.777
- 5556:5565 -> 8.115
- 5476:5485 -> 7.716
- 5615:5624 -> 7.559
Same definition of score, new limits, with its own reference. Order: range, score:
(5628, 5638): -0.070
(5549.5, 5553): -0.105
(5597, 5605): -0.042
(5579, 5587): -0.067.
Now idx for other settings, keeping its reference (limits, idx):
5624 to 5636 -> 0.7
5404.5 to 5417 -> 1.1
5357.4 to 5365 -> 1.0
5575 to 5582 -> 1.1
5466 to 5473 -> 0.9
